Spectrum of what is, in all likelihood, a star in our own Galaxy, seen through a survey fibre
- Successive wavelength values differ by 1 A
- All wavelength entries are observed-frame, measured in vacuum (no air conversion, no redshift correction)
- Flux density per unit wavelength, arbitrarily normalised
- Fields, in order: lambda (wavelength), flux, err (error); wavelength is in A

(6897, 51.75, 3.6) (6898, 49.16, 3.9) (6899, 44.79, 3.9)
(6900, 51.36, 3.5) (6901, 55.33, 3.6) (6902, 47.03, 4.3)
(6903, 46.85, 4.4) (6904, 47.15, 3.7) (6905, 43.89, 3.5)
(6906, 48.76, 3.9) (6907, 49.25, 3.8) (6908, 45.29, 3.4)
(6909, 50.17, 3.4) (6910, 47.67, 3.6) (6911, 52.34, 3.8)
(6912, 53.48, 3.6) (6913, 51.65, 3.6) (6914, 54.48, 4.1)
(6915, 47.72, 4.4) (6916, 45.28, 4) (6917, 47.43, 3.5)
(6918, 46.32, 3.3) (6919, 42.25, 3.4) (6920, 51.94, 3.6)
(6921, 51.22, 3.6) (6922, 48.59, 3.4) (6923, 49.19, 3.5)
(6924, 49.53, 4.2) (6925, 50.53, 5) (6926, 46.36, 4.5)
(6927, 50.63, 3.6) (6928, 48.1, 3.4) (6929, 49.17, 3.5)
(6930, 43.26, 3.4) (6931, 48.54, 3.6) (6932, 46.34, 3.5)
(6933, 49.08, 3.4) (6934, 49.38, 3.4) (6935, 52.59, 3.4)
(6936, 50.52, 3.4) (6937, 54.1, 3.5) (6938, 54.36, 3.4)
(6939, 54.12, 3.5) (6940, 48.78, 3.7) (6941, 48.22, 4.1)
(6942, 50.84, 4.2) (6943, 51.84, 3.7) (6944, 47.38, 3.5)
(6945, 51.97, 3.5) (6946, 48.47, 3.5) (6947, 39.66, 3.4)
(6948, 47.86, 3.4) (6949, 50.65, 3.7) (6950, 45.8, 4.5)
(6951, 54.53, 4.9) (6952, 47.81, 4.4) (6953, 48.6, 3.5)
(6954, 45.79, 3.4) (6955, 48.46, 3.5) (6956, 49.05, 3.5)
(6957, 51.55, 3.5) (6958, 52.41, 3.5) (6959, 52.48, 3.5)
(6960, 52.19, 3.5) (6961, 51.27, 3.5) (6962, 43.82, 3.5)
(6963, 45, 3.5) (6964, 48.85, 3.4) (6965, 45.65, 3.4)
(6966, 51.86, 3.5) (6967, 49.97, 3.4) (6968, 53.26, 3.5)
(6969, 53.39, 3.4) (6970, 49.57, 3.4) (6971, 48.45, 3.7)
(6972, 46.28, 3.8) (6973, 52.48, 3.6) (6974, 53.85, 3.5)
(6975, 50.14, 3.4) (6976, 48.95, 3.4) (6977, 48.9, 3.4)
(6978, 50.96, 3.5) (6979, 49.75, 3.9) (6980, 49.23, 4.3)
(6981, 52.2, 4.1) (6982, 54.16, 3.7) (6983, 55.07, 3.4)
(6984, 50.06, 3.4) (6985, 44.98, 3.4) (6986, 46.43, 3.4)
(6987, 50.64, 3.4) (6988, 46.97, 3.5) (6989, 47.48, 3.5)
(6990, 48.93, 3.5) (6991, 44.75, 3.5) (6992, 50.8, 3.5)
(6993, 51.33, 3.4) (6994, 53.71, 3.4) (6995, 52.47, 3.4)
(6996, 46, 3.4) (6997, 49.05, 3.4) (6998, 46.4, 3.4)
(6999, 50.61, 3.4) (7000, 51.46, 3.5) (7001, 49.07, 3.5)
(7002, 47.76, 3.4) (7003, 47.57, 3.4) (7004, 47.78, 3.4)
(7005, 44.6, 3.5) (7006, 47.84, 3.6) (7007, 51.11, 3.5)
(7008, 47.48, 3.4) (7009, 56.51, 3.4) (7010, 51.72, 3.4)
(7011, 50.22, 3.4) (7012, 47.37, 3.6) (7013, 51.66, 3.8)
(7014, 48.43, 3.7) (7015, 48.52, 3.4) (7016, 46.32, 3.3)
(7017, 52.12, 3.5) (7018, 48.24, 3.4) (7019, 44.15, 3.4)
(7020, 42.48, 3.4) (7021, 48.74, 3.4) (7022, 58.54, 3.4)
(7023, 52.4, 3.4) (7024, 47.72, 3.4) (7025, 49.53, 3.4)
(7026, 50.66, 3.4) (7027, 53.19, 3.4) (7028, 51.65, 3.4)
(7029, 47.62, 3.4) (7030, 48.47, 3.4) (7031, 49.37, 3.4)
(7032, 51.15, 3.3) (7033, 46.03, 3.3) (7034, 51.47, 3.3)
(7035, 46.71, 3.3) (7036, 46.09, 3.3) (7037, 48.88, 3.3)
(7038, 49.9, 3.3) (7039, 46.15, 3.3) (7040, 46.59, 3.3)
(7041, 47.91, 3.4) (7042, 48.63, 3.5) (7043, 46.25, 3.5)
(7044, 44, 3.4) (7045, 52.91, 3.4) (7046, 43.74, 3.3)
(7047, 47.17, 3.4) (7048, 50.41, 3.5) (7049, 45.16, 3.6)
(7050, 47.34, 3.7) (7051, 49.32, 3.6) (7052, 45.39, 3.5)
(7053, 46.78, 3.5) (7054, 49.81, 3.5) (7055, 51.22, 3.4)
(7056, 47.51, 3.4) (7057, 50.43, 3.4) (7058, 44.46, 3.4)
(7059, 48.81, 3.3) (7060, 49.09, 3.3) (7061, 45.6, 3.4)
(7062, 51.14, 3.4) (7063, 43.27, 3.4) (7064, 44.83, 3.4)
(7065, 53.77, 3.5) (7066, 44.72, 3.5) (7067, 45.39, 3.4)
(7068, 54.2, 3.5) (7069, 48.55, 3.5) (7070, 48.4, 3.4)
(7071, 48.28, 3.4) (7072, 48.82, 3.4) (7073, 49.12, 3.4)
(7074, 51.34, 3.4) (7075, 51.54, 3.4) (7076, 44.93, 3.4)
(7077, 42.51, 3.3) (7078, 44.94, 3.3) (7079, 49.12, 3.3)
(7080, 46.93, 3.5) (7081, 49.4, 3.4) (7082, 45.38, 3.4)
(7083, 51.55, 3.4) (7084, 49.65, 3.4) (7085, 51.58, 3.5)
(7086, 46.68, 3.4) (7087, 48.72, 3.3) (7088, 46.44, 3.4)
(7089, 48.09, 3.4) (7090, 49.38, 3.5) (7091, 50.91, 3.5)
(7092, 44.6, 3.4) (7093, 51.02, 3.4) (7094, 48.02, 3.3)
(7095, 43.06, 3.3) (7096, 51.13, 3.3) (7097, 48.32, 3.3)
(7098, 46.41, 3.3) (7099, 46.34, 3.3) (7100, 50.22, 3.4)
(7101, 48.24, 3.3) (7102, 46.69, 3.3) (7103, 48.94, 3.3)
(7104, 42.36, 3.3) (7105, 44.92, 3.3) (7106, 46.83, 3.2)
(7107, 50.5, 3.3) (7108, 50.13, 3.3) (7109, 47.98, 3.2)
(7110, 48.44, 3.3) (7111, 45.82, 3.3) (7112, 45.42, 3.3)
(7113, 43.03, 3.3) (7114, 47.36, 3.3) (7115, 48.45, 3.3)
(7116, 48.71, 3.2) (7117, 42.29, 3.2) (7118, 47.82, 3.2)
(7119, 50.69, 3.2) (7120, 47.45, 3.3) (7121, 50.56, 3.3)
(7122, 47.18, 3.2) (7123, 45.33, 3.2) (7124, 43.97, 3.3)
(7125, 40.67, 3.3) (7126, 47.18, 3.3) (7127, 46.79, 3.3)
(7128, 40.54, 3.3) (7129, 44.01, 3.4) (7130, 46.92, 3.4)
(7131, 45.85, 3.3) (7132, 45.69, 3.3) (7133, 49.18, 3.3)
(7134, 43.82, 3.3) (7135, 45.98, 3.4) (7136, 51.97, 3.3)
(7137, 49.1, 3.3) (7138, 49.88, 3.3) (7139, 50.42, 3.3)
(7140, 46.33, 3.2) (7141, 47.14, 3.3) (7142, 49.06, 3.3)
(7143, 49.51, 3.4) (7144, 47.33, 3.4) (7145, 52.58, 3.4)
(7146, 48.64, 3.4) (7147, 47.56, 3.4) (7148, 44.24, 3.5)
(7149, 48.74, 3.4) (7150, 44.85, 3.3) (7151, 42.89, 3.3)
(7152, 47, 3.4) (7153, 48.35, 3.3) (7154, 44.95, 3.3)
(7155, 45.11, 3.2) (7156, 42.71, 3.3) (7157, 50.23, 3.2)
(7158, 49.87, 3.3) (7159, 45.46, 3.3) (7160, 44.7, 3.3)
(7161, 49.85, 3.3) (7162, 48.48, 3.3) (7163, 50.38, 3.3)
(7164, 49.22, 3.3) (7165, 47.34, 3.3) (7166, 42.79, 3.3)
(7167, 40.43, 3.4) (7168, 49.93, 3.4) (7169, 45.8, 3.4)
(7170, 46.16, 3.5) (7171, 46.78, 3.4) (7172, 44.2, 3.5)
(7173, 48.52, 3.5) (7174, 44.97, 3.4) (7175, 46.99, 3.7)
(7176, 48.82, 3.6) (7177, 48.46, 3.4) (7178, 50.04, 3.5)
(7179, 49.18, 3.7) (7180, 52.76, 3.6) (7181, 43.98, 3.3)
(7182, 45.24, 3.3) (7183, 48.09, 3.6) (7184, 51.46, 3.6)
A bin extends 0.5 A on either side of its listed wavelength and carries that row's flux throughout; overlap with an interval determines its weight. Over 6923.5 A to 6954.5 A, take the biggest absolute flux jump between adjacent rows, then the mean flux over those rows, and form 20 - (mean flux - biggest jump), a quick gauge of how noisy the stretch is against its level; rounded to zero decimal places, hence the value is -20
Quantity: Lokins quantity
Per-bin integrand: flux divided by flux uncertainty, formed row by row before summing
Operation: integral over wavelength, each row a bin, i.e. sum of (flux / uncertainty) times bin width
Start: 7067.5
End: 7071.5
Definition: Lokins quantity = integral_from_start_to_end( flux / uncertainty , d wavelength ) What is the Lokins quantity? 58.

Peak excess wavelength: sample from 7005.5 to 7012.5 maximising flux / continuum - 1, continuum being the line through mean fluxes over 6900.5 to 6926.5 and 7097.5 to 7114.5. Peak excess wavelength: 7009 A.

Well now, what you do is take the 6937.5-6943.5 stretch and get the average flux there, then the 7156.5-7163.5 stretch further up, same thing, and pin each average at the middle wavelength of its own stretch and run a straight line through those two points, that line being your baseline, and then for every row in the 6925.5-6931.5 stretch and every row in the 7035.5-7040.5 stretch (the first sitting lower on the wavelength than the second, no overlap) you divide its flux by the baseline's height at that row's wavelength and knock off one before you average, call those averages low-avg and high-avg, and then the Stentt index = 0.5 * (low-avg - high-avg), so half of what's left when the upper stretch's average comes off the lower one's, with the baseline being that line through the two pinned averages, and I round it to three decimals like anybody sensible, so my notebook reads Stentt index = -0.012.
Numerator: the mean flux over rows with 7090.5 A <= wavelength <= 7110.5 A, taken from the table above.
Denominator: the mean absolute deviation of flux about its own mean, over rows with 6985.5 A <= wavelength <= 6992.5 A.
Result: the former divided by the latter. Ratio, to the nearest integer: 26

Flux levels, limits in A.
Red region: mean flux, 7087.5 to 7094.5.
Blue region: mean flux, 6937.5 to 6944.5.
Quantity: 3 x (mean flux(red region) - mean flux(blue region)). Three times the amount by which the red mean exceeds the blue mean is -7.3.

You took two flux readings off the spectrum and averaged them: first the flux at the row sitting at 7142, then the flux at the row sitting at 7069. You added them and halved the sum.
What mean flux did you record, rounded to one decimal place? 48.8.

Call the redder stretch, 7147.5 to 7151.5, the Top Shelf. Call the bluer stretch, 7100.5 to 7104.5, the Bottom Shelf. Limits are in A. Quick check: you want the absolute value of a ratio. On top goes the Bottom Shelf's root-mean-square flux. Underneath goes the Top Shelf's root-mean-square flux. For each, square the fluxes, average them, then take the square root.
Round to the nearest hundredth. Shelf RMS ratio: 1.03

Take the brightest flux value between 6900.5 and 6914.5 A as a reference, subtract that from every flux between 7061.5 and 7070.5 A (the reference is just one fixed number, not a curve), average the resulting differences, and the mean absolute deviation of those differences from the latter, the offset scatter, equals 3.29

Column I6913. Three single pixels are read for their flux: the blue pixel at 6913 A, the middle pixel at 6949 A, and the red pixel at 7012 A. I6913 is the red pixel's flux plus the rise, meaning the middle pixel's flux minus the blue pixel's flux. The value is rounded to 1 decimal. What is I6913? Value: 46.4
